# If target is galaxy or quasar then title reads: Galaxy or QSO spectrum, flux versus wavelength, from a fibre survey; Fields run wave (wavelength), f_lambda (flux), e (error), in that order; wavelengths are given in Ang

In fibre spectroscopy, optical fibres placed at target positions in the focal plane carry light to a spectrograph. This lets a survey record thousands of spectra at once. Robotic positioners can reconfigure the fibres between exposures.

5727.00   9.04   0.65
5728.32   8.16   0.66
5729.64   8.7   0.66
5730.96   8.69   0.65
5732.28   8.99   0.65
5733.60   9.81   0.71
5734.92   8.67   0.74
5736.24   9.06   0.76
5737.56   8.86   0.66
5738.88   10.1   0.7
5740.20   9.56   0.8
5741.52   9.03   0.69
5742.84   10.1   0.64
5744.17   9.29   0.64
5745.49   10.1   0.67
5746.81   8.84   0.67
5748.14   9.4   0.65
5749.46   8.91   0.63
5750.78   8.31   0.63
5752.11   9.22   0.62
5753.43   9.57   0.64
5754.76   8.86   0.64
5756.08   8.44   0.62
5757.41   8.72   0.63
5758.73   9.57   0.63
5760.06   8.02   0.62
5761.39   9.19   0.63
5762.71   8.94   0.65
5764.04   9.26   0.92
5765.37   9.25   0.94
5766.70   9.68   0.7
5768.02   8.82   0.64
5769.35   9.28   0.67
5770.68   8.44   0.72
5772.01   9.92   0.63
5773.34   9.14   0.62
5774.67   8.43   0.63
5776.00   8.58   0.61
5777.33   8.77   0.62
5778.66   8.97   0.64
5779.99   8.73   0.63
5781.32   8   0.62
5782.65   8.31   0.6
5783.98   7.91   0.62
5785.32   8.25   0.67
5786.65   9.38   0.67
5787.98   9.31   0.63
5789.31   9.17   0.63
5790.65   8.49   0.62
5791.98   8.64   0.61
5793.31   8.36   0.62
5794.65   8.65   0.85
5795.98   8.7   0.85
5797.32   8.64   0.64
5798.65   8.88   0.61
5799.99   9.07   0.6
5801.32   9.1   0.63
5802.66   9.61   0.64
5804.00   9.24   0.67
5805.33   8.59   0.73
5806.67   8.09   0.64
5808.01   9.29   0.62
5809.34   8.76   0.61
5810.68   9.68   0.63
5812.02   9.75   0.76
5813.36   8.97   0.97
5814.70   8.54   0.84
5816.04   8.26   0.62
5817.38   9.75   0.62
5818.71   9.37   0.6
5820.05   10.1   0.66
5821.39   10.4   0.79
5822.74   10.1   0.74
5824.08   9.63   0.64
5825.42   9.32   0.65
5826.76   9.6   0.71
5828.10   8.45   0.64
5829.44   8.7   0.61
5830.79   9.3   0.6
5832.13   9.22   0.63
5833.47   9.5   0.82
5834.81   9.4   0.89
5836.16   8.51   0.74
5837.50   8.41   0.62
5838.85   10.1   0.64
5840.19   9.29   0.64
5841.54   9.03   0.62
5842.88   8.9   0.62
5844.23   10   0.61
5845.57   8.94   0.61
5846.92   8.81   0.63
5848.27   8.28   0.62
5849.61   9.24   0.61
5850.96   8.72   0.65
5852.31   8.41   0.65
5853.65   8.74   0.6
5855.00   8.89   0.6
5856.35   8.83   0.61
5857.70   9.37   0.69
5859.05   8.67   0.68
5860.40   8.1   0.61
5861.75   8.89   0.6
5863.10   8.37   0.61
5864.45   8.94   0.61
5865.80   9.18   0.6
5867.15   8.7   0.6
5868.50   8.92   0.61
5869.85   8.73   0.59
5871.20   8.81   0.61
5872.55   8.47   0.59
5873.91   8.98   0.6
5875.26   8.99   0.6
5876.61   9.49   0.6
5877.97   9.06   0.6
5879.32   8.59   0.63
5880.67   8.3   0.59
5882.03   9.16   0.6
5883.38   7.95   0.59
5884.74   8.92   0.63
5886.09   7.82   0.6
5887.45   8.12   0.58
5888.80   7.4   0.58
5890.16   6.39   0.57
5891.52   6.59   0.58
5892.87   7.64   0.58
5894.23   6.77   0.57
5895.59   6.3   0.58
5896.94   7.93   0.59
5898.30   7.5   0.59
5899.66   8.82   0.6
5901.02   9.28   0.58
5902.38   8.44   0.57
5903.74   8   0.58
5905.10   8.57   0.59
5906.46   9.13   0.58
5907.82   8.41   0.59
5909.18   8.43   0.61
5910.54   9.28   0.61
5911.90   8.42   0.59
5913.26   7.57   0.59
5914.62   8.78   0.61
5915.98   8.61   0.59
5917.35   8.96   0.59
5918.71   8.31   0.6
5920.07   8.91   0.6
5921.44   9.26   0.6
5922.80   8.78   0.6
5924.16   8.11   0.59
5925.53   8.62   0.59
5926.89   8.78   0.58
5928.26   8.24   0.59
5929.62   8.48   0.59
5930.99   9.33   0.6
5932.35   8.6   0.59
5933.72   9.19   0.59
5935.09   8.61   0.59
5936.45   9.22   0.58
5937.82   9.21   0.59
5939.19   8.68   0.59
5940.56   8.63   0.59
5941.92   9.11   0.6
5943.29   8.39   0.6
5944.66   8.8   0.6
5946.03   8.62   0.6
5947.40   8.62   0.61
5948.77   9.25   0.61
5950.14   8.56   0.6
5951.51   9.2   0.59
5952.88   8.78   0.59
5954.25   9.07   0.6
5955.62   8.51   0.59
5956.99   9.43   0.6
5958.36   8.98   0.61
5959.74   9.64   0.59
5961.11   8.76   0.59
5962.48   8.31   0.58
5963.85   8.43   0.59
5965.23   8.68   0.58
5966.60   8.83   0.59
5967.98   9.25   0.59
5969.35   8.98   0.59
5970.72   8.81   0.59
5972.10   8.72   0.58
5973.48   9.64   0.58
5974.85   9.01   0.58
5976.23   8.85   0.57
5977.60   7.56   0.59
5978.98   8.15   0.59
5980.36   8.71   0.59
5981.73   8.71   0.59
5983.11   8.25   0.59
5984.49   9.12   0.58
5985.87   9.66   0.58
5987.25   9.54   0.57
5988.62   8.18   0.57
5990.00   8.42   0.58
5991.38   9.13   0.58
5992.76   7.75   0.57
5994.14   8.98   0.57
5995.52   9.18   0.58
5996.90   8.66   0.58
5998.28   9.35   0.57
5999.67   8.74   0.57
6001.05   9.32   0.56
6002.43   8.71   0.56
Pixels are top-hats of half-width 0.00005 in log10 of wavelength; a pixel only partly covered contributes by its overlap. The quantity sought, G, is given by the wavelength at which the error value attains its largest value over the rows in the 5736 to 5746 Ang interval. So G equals 5740.20 Ang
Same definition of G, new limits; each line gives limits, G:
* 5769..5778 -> 5770.68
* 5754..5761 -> 5754.76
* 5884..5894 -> 5884.74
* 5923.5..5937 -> 5930.99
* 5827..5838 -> 5834.81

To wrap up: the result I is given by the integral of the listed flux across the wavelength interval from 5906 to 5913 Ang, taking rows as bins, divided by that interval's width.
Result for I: 8.7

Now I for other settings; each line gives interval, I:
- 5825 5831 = 9.0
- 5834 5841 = 9.1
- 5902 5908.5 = 8.5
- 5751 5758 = 8.9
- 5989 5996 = 8.7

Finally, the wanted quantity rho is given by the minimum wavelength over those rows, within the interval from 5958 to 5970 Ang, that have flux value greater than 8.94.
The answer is 5958.36 Ang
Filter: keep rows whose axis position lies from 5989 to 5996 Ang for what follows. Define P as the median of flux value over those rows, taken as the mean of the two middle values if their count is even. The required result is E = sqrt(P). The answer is 3.00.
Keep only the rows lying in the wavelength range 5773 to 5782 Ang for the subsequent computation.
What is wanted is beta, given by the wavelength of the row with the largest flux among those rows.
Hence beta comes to 5773.34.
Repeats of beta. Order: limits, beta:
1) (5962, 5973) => 5967.98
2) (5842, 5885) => 5844.23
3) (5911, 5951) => 5930.99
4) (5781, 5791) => 5786.65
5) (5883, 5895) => 5884.74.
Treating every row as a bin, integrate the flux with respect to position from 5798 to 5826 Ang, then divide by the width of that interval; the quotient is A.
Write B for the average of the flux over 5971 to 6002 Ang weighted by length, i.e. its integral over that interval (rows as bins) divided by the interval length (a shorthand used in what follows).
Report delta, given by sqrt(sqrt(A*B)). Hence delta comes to 3.00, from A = 9.3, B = 8.8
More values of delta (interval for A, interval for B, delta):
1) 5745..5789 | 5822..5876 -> 2.99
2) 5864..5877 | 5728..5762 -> 3.00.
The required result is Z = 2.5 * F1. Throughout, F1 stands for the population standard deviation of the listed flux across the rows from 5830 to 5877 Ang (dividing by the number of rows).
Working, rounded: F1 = 0.44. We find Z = 1.10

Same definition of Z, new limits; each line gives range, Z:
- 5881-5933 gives 1.98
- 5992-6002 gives 1.29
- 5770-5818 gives 1.28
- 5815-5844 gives 1.48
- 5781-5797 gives 1.16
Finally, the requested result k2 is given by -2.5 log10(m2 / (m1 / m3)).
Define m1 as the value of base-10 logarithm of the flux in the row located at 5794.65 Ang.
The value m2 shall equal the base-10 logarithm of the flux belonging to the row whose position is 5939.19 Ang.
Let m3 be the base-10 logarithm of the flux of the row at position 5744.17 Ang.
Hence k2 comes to 0.03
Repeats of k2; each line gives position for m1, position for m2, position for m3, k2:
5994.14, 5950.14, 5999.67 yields 0.09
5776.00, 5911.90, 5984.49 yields 0.05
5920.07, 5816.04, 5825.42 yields 0.07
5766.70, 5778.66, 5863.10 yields 0.12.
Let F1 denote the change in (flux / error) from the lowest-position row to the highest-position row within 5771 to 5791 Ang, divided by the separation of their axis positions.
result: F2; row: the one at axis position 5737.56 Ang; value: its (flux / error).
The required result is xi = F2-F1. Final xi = 13.5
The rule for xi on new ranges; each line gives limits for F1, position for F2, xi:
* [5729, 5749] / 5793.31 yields 13.4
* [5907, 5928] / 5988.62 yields 14.3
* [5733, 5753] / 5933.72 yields 15.5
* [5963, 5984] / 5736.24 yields 11.9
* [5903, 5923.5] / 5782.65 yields 13.8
